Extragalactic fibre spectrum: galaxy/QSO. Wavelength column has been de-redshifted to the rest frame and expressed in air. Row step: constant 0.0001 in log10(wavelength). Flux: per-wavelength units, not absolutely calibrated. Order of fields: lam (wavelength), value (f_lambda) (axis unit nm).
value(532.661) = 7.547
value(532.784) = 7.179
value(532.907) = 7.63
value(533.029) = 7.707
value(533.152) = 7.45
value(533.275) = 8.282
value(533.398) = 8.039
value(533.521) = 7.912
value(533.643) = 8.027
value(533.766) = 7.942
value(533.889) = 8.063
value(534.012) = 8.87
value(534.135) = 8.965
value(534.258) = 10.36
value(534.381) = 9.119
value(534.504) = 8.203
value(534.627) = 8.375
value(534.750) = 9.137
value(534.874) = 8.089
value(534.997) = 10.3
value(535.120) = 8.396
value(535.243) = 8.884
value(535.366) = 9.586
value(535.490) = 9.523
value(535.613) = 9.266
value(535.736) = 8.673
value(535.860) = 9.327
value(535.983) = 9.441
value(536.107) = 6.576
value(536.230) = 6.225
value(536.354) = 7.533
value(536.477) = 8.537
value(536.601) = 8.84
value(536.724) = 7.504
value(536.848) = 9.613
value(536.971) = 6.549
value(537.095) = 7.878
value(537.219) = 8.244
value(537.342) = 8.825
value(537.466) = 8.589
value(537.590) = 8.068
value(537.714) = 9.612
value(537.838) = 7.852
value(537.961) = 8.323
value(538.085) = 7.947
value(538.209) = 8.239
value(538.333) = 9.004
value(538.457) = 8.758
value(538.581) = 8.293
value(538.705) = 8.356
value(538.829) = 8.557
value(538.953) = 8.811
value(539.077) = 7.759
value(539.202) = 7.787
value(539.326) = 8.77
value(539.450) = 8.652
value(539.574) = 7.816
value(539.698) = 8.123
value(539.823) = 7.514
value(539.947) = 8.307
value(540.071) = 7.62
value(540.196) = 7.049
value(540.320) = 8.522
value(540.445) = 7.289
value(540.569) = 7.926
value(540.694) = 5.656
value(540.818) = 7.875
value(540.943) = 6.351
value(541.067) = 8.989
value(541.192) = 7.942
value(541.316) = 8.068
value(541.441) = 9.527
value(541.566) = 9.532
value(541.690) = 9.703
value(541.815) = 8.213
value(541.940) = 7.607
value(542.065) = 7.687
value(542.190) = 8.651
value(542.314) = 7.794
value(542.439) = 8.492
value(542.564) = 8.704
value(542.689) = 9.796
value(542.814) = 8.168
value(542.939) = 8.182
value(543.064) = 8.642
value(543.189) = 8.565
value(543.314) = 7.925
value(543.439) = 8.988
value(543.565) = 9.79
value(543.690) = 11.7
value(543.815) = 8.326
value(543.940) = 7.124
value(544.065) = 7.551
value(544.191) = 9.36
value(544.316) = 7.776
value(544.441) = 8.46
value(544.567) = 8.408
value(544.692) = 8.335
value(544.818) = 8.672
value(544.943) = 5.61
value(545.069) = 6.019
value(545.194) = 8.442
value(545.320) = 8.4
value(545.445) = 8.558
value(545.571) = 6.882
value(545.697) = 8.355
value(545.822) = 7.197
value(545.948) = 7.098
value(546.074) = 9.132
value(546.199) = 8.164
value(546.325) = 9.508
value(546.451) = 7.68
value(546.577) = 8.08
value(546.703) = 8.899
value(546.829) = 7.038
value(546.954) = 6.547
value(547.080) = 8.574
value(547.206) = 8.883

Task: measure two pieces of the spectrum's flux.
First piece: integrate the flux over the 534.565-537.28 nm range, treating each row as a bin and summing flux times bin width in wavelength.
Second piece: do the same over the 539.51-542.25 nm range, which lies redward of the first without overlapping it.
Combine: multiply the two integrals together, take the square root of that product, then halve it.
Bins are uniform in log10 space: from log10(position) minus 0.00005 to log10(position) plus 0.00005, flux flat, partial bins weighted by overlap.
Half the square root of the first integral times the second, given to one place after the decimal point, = 11.2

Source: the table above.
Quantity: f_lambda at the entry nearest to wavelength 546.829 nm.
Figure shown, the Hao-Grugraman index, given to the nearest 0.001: 7.038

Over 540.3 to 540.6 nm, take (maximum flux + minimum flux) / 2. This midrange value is 7.91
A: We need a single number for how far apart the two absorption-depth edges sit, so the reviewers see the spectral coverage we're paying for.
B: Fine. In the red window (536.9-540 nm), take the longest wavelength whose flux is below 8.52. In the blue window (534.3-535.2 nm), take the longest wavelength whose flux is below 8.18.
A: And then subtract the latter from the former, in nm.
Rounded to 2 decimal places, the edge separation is 5.07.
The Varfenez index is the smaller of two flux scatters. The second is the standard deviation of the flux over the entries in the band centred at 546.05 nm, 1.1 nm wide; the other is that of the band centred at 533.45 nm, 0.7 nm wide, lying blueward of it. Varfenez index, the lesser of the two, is 0.3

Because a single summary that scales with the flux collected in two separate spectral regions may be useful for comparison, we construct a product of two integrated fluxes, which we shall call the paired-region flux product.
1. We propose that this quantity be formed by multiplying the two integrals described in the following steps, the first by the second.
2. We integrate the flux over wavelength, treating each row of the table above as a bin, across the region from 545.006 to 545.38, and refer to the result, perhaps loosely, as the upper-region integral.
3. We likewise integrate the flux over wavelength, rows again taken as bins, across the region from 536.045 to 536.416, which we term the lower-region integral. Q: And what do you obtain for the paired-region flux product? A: 7.2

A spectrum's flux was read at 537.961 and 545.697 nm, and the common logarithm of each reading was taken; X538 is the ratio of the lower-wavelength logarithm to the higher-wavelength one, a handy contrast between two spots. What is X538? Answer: 0.998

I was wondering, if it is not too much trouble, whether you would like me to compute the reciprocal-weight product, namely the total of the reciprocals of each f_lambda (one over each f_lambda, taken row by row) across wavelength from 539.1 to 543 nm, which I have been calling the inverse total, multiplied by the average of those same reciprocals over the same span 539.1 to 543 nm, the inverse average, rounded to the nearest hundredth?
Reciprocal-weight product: 0.48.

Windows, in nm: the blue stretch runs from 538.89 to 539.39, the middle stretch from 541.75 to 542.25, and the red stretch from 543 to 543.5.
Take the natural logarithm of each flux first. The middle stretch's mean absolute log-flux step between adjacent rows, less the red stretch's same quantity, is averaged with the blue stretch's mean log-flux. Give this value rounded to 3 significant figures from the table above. 1.05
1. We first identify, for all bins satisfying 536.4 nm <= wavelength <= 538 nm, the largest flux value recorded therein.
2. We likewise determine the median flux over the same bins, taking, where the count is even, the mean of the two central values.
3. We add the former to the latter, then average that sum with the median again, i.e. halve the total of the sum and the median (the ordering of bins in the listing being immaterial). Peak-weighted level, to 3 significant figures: 13.1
